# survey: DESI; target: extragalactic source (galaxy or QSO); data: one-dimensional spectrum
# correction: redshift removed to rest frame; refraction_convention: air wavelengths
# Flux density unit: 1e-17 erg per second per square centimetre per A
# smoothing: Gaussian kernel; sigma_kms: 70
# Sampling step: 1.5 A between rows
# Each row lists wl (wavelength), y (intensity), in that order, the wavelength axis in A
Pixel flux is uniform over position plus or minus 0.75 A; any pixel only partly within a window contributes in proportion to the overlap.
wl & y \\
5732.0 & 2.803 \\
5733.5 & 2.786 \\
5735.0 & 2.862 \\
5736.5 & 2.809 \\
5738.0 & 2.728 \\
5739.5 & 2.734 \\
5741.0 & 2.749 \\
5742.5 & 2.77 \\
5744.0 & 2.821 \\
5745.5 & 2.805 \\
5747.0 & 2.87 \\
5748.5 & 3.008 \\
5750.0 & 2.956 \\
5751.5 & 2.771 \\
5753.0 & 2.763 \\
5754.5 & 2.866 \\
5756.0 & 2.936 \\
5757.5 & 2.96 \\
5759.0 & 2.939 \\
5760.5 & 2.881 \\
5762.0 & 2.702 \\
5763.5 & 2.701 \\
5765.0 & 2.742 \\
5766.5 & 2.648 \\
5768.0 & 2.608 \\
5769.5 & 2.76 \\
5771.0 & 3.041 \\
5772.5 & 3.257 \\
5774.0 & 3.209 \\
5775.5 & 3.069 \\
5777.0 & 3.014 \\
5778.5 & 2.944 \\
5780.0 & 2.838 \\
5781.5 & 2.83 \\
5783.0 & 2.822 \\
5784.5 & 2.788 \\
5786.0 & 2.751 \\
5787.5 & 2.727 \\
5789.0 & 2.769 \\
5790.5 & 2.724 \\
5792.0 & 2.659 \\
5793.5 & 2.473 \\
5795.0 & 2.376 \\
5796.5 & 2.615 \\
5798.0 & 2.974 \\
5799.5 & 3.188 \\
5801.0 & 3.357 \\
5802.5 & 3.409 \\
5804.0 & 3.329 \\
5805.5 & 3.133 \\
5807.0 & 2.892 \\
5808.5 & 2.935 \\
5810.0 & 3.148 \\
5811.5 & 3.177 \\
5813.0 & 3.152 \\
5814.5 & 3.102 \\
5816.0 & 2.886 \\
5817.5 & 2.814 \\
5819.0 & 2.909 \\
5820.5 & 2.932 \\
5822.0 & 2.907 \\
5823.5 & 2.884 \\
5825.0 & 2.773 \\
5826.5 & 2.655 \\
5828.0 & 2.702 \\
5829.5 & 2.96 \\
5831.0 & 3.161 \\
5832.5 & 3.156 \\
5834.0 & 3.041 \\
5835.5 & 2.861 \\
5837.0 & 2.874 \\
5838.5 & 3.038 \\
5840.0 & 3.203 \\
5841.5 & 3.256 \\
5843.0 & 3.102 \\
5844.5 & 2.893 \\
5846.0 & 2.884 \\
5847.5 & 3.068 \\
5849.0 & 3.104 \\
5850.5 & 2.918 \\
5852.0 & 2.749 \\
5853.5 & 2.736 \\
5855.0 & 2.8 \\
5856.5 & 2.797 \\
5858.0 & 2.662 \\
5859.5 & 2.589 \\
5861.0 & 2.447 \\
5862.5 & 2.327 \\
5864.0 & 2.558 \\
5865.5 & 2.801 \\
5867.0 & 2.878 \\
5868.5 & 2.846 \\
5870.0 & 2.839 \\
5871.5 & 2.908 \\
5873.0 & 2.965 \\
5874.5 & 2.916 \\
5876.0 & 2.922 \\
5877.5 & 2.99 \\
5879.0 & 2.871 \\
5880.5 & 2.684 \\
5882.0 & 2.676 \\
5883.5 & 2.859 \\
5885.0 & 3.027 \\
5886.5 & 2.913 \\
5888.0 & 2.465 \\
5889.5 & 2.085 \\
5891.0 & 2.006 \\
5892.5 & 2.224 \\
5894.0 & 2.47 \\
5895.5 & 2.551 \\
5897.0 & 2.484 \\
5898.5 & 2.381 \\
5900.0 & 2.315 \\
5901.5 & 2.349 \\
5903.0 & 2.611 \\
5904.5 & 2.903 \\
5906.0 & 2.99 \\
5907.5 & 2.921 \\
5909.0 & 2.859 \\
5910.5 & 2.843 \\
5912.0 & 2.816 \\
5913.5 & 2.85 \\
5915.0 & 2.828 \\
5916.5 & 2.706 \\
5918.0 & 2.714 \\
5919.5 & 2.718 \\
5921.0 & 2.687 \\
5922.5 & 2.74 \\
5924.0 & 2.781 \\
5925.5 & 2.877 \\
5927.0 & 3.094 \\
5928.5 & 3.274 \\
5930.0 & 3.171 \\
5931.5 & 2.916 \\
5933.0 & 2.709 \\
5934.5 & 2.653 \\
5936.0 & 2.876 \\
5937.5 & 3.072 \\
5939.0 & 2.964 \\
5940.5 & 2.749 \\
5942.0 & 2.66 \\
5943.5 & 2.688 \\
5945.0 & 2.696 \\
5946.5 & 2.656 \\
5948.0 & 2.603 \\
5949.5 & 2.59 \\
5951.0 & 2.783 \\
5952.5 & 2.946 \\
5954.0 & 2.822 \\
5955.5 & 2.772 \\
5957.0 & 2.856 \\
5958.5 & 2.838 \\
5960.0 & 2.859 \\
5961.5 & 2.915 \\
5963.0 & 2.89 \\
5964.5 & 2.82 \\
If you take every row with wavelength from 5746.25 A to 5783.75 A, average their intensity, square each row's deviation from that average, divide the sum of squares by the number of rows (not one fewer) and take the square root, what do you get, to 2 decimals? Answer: 0.16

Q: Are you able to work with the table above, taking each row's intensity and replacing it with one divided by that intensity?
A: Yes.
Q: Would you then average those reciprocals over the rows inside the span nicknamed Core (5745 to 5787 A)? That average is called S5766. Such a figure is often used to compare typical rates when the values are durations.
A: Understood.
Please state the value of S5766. 0.349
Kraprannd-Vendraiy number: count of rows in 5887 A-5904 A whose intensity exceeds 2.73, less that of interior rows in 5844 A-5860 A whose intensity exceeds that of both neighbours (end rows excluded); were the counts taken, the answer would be -2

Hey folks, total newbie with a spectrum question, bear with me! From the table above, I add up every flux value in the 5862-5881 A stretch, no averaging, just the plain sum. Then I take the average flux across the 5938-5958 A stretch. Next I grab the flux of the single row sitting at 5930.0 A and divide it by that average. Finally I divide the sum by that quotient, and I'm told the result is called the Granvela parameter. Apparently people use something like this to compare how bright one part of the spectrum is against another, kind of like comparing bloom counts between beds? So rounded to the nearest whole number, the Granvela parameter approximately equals 32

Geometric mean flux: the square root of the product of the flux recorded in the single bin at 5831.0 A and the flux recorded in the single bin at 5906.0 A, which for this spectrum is 3.07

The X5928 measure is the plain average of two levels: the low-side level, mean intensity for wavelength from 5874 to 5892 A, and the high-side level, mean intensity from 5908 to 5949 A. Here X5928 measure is 2.76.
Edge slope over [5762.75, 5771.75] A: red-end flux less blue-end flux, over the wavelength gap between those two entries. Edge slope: 0.045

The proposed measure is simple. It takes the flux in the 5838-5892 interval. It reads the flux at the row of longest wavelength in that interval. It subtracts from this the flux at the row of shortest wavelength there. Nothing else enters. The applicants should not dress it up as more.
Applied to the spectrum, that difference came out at -1.03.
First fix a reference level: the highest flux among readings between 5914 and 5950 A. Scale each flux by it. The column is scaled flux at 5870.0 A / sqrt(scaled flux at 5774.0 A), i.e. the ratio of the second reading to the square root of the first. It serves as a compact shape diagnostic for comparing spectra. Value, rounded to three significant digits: 0.876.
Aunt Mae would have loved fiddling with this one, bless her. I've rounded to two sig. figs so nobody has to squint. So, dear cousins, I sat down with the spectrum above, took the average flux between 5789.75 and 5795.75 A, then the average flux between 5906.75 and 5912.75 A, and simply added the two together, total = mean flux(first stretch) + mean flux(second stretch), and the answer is 5.4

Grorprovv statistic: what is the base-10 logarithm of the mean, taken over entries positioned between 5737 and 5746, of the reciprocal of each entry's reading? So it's -0.442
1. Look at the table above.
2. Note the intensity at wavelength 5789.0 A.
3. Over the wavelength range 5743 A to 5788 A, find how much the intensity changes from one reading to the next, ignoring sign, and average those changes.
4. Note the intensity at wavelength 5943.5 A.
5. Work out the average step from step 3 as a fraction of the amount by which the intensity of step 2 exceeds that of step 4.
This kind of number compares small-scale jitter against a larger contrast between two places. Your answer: 1.0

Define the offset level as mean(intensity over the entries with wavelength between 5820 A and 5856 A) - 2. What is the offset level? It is 0.94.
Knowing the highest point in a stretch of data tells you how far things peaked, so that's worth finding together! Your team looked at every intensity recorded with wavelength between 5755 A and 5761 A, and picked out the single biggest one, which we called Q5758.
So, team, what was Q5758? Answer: 2.96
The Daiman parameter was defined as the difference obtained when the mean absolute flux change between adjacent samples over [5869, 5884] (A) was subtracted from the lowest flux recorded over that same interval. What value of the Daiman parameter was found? 2.59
